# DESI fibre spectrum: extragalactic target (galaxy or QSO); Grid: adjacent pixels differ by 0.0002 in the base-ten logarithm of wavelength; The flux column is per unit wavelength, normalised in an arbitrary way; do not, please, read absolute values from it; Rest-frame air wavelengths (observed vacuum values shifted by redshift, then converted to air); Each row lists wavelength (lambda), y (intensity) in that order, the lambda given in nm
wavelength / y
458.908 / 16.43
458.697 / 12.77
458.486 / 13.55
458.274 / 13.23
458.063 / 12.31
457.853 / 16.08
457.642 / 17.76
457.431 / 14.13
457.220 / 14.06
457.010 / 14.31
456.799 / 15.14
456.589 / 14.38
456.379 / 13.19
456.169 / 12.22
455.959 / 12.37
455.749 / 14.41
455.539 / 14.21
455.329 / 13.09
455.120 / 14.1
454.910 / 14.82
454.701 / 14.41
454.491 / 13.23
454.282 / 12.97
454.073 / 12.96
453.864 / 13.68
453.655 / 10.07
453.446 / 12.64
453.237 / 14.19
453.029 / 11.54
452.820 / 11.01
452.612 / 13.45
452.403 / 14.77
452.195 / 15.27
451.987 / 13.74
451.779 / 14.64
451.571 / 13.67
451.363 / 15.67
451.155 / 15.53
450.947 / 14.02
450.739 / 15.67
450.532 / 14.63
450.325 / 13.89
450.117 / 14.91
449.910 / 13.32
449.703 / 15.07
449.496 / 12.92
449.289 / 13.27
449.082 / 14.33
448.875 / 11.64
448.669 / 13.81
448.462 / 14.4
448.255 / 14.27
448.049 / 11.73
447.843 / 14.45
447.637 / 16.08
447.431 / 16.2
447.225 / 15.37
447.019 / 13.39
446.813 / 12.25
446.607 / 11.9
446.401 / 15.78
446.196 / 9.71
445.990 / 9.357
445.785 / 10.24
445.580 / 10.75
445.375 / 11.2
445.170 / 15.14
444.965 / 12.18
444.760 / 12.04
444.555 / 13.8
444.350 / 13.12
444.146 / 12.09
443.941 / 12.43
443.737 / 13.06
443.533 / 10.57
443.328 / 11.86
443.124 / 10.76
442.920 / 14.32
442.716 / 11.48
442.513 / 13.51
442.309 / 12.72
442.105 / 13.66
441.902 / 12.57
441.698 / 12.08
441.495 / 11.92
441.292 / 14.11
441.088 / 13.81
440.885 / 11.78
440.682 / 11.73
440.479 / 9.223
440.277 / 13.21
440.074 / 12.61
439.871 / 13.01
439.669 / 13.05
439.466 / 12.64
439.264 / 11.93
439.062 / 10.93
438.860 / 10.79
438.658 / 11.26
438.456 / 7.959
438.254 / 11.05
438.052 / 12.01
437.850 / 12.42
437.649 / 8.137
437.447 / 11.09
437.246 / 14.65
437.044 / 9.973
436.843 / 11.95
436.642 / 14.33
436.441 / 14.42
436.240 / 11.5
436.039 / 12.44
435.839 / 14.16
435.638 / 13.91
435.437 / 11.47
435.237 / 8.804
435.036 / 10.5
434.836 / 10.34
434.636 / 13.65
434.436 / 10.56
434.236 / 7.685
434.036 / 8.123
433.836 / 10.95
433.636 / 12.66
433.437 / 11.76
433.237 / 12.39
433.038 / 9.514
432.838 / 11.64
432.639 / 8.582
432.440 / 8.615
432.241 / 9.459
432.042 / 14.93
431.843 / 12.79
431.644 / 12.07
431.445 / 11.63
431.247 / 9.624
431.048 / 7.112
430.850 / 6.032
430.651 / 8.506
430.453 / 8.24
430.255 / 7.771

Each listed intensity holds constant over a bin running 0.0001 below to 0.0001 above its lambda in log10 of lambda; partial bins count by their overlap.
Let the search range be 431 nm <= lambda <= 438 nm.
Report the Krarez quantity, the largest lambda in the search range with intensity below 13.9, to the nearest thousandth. 437.850 nm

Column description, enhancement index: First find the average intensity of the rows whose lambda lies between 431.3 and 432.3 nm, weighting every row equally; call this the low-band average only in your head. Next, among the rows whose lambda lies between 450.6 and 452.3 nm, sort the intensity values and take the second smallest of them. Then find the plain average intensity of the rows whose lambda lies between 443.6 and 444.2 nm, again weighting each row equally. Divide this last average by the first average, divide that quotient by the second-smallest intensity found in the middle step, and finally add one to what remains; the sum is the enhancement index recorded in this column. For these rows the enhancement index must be 1.07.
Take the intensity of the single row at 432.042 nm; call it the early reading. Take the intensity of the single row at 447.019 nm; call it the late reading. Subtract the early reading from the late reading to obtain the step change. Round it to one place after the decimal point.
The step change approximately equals -1.5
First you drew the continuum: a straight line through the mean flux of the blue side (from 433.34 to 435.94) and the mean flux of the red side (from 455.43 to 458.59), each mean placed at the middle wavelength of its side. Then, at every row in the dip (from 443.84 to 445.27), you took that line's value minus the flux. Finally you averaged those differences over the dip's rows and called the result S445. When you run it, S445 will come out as -0.53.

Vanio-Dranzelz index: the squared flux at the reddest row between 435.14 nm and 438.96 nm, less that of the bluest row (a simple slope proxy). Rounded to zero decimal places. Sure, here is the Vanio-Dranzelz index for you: 39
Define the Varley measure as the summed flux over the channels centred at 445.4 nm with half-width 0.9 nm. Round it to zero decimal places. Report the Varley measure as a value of 104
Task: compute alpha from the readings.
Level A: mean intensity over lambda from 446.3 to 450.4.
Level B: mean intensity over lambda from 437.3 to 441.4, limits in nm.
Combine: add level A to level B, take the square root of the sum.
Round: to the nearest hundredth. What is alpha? 5.06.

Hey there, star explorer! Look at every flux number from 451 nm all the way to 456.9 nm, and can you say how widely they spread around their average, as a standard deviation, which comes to 1.3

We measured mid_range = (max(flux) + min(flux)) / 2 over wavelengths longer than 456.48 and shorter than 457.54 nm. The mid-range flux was 14.6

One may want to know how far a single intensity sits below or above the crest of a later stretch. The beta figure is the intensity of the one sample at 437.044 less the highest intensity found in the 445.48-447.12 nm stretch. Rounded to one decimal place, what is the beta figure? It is -5.8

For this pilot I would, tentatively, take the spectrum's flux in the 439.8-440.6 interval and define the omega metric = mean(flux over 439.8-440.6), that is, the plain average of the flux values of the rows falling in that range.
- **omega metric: 12.0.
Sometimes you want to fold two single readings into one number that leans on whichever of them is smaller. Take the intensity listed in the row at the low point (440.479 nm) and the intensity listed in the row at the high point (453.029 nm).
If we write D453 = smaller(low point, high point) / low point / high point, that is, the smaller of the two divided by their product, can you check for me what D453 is 0.087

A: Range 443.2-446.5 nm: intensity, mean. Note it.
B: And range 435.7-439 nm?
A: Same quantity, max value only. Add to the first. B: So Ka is 26.7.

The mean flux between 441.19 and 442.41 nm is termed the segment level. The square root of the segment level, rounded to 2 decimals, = 3.58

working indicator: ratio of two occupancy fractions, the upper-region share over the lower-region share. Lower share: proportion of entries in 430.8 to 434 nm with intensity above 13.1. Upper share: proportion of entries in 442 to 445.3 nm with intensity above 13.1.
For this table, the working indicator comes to 6.0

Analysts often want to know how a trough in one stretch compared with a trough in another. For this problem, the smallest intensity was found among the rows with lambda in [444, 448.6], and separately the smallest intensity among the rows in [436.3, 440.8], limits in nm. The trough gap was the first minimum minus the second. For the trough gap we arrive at 1.4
